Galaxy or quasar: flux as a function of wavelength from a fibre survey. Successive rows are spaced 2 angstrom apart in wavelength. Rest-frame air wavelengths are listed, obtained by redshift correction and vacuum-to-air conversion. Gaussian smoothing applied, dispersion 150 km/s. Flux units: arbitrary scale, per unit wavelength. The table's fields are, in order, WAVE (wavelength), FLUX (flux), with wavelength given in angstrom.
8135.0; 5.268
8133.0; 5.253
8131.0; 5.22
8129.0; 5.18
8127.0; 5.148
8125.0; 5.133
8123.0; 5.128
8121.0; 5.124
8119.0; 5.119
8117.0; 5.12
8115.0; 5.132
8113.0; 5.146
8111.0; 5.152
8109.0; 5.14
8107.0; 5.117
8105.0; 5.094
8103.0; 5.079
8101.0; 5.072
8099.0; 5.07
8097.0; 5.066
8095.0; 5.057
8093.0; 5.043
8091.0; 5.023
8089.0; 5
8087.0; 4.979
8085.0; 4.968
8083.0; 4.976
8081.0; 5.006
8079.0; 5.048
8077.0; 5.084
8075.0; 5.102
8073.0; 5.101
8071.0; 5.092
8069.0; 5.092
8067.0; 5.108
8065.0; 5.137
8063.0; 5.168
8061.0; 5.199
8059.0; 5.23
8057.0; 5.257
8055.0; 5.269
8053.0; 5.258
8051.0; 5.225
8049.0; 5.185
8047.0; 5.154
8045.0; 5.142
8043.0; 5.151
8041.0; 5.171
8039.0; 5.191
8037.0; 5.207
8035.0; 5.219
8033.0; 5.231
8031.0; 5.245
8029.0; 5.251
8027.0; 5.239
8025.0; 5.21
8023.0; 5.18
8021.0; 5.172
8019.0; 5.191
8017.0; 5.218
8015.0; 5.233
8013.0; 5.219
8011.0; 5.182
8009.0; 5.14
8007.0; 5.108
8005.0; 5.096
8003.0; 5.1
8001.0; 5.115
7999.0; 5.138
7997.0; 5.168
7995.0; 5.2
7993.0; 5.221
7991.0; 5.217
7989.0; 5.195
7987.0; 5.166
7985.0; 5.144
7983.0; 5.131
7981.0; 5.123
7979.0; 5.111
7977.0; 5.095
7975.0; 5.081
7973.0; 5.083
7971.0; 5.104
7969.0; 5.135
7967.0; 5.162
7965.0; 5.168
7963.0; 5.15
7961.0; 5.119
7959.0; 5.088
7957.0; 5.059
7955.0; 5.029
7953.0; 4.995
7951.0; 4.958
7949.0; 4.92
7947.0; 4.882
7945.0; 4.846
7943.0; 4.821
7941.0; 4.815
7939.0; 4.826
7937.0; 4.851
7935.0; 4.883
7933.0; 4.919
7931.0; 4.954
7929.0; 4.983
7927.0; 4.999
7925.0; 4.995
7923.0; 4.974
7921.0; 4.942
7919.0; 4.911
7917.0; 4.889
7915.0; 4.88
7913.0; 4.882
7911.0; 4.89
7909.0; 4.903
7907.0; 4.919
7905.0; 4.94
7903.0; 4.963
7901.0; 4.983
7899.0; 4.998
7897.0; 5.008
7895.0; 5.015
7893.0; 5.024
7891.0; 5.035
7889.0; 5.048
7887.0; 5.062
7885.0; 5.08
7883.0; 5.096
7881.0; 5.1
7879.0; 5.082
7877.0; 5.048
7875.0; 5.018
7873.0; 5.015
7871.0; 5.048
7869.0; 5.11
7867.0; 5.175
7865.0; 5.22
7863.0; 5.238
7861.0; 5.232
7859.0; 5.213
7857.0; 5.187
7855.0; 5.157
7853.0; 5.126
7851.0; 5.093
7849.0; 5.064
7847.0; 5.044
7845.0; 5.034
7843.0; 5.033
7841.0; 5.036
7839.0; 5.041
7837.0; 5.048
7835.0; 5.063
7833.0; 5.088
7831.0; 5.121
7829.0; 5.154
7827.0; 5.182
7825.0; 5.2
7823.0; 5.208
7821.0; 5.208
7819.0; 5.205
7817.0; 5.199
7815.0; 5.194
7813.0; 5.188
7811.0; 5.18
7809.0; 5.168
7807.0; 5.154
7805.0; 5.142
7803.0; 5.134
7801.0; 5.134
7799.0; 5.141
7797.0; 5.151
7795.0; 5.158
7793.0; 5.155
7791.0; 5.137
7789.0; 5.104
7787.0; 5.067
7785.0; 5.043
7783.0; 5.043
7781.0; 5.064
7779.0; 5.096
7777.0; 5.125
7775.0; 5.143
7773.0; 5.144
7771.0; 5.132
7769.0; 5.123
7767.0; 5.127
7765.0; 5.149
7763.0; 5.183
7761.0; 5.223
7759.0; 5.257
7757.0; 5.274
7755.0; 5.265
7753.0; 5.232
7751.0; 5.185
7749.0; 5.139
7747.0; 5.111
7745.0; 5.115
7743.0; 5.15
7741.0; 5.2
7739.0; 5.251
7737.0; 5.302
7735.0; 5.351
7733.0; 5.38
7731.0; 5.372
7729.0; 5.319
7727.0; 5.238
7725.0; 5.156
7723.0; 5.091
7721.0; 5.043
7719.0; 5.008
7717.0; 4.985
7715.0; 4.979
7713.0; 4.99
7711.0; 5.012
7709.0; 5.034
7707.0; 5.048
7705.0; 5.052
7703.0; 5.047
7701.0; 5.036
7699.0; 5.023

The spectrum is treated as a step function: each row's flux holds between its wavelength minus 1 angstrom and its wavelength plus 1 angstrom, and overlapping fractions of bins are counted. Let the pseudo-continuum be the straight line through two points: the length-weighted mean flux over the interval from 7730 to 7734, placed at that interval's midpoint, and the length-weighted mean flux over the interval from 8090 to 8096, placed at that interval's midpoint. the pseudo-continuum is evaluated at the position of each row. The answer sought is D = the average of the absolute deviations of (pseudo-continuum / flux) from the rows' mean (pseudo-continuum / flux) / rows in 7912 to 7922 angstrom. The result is 0.005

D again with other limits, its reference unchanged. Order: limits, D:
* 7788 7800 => 0.003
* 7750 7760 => 0.006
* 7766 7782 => 0.004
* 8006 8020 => 0.007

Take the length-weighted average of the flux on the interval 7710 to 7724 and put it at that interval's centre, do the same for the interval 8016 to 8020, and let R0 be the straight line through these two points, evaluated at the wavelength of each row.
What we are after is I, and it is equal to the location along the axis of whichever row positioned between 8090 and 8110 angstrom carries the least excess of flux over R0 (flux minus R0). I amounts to 8091.0 angstrom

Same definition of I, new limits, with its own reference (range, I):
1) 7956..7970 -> 7957.0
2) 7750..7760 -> 7751.0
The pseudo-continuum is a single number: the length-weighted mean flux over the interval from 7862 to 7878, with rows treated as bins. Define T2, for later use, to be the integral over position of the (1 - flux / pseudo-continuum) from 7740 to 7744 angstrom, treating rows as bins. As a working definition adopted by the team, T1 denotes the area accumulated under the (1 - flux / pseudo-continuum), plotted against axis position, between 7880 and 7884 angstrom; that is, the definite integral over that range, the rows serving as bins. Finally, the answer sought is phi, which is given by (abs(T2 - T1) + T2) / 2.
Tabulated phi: 0.004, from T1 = 0.01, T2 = -0.052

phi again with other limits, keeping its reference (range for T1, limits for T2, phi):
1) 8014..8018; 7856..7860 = -0.026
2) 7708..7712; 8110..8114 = 0.034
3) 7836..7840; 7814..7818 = 0.025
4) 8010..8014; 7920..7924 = 0.154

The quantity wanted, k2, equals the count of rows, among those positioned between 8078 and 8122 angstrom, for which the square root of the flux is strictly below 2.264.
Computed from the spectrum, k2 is 18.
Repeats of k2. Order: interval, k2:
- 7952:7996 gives 11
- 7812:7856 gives 11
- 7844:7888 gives 14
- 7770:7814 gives 7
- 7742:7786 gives 8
